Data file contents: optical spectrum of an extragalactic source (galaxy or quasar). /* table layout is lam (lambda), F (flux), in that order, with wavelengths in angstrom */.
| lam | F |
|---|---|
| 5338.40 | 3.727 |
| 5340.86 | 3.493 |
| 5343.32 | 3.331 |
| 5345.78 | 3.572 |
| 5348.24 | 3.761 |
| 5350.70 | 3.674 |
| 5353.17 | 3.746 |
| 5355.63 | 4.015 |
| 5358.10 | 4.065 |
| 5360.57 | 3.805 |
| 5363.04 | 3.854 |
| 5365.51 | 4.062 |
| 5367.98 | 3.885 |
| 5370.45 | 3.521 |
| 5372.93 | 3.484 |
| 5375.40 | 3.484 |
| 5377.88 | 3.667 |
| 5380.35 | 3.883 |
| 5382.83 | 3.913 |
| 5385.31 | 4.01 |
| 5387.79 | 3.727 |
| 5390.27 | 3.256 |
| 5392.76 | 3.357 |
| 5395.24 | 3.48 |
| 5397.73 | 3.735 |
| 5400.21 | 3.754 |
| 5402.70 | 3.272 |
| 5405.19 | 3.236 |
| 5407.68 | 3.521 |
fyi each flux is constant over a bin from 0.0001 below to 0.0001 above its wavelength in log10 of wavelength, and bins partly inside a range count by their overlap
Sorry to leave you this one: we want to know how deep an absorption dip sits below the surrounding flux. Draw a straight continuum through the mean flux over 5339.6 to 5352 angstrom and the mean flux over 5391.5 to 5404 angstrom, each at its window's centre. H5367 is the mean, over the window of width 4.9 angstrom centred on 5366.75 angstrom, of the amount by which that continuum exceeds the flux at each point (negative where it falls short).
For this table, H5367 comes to -0.43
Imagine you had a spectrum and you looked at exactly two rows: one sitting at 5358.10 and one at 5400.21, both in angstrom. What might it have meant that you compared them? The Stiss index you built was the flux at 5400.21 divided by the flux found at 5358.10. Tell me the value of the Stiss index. 0.92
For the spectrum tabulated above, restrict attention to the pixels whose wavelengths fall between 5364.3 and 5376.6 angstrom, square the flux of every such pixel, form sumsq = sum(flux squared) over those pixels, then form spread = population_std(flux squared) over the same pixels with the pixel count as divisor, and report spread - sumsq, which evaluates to -66.5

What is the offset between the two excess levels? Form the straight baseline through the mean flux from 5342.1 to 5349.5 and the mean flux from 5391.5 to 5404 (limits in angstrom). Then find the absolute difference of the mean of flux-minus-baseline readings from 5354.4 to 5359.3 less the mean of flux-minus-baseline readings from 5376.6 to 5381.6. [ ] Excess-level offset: 0.25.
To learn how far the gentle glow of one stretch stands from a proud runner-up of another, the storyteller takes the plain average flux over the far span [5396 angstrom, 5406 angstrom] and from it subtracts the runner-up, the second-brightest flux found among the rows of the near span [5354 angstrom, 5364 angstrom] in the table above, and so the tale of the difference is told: -0.5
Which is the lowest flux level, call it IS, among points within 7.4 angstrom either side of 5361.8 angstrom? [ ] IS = 3.805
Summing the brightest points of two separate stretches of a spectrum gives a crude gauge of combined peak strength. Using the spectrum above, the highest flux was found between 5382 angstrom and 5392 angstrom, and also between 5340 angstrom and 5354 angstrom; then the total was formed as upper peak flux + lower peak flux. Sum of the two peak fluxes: 7.77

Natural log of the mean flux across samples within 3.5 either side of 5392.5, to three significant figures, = 1.21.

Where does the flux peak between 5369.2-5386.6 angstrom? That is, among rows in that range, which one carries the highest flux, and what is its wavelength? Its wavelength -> 5385.31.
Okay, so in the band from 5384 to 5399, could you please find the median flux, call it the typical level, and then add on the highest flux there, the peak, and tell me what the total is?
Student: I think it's 7.61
